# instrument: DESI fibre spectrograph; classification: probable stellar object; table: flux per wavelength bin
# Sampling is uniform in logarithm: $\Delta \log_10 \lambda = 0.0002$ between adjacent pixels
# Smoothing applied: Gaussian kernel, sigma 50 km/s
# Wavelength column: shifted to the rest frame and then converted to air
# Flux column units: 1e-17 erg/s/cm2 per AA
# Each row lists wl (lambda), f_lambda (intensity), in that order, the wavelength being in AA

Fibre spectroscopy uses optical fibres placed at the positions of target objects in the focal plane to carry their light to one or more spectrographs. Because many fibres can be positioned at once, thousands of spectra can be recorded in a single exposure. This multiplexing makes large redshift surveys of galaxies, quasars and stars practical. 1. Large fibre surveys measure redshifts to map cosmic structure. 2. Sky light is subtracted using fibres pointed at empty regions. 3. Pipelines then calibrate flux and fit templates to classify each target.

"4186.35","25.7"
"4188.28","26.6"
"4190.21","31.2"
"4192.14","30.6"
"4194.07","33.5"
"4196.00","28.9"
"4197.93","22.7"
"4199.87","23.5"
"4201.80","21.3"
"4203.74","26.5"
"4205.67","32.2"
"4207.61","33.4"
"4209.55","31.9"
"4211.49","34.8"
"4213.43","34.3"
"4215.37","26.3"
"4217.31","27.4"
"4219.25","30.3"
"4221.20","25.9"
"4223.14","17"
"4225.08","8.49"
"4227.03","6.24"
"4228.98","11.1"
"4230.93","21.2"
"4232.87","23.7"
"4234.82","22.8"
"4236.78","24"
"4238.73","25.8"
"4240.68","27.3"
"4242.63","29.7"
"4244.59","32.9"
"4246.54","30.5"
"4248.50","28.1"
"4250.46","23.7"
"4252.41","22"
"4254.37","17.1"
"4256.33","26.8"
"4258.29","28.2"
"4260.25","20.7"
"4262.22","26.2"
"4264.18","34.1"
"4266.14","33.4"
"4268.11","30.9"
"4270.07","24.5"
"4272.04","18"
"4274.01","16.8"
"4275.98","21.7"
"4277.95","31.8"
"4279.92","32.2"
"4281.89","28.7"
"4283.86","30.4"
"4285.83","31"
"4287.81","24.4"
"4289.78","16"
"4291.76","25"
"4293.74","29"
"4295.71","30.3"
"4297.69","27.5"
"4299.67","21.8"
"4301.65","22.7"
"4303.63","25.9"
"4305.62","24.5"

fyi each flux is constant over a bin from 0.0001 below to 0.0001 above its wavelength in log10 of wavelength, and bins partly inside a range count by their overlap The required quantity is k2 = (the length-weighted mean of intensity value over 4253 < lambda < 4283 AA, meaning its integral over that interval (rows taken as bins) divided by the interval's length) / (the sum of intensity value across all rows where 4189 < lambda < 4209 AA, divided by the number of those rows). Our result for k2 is 0.92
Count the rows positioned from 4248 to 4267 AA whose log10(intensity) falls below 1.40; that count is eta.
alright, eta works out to 4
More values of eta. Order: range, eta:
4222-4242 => 8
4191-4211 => 3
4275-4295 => 4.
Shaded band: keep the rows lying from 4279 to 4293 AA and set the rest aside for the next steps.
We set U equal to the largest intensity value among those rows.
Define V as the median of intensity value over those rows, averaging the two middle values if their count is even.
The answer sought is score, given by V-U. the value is -3.5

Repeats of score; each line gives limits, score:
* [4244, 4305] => -7.3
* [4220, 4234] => -8.9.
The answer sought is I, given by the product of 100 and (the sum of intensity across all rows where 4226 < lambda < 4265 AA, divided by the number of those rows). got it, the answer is 2411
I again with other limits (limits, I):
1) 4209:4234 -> 2297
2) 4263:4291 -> 2671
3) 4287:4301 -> 2486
